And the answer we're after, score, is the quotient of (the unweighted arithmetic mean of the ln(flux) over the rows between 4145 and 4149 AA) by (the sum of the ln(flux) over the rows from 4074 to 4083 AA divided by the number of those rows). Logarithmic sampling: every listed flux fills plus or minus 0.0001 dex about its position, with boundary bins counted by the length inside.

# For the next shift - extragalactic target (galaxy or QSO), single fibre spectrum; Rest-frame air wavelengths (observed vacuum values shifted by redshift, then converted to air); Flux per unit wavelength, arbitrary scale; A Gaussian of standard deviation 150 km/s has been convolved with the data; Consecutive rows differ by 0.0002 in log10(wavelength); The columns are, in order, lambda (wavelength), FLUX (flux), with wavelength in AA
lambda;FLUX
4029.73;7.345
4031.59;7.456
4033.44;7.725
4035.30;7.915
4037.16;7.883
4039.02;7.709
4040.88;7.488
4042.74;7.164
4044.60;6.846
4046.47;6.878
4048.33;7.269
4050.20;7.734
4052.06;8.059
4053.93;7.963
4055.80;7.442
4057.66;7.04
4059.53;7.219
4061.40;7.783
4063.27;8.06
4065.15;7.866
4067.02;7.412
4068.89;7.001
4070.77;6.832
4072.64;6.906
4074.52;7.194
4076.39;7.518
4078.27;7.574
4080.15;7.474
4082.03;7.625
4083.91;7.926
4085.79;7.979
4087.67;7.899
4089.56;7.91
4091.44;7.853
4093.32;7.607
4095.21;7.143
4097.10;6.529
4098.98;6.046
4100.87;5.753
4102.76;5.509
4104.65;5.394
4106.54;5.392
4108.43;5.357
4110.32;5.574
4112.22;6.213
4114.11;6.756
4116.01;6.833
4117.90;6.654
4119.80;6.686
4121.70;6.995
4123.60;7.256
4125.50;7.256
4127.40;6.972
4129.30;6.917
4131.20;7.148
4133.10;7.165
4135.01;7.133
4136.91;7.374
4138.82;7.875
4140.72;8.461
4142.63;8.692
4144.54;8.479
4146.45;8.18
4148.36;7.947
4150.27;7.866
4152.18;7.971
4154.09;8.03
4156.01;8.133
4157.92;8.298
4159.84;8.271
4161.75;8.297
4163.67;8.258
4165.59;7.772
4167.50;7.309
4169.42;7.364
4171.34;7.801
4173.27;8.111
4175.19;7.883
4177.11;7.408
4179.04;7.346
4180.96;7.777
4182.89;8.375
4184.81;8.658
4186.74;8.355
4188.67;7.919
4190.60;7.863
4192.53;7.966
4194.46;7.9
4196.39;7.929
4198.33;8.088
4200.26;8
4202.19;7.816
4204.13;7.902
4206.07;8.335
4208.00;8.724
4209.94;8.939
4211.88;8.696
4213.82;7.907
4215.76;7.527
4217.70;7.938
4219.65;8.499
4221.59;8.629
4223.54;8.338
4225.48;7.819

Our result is 1.04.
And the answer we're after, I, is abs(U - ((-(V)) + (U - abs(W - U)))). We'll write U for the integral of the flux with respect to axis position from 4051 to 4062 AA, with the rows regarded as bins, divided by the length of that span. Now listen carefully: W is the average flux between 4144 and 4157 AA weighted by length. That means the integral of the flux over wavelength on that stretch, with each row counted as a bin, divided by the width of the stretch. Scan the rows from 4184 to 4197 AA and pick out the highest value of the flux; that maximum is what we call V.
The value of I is 9.1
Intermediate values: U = 7.6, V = 8.658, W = 8.1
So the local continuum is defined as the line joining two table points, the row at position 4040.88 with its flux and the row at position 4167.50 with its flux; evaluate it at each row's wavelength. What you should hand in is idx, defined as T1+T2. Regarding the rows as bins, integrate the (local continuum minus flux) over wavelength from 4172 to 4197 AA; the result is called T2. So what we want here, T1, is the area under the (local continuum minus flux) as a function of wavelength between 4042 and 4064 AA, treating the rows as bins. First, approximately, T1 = 0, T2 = -17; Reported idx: -16.4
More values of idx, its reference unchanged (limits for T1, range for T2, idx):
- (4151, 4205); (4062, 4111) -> -14.3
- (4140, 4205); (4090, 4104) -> -35.5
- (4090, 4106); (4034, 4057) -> 13.6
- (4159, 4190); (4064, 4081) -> -17.4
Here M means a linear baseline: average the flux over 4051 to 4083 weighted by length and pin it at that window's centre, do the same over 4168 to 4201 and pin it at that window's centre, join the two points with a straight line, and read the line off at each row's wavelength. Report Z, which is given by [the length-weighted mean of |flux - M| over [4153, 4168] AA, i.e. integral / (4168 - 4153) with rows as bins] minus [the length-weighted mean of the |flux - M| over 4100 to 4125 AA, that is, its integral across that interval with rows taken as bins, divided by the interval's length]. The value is -1.1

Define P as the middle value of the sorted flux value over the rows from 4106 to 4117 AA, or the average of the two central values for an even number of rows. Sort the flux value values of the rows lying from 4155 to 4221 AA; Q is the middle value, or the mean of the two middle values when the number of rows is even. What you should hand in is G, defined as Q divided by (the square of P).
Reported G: 0.229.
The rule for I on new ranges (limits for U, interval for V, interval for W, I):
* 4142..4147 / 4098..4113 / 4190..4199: 6.7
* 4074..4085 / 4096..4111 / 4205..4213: 7.6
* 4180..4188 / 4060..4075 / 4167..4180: 8.7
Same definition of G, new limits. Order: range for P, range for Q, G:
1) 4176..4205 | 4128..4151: 0.126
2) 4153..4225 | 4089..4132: 0.106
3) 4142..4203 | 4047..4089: 0.119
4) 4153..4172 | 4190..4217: 0.122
